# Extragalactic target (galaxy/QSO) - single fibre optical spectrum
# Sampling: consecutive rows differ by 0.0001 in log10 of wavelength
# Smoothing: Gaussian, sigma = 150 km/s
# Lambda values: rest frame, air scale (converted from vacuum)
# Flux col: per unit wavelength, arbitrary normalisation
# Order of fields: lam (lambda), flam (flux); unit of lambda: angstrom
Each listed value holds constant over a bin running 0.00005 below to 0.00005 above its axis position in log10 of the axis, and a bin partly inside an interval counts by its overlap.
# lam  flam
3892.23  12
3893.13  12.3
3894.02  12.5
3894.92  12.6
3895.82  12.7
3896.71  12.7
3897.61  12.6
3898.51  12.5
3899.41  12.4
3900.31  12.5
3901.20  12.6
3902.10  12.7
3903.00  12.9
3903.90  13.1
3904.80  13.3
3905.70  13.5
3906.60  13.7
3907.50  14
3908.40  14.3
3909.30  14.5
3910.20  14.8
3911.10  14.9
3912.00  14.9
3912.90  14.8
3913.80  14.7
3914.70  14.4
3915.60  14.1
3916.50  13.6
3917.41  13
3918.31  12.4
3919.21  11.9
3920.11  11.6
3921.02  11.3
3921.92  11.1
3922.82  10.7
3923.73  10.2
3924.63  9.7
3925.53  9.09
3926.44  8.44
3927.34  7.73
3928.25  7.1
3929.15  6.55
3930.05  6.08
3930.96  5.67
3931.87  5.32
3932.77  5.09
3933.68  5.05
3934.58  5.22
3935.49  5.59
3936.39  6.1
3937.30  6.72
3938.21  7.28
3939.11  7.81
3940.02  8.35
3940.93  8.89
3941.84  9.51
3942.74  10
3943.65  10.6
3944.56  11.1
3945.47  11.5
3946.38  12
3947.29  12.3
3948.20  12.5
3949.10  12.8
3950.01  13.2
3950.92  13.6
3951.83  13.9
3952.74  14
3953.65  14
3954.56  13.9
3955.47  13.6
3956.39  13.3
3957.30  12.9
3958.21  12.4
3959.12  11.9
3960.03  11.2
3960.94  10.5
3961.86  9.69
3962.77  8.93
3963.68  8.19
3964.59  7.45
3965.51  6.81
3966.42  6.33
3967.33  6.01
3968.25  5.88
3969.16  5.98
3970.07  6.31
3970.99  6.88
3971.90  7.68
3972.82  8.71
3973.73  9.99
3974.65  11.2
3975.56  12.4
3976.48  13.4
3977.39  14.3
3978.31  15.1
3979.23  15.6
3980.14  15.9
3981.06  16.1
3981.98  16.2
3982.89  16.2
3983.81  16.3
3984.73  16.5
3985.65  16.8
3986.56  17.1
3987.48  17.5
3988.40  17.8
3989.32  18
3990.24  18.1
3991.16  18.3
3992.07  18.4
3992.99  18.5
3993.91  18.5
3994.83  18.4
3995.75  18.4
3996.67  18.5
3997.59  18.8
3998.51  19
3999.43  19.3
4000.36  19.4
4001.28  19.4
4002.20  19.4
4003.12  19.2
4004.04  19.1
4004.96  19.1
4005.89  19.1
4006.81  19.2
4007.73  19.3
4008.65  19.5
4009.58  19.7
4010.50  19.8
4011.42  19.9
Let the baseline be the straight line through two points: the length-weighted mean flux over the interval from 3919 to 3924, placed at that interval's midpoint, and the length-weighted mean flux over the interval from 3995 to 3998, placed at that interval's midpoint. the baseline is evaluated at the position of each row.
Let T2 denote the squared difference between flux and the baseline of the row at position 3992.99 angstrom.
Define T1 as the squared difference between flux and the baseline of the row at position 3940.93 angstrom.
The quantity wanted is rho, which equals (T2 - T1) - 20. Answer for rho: -37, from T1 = 17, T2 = 0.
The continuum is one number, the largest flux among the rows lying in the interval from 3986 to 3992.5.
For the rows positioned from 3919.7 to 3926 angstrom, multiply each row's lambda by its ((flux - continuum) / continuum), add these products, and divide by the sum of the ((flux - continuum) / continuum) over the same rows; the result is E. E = 3923.0 angstrom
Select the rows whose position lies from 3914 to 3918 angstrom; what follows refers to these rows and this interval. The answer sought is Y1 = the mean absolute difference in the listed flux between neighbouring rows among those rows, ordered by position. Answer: 0.5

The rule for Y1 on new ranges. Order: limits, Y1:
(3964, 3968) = 0.5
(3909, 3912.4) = 0.1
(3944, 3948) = 0.4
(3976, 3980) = 0.7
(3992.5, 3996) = 0.0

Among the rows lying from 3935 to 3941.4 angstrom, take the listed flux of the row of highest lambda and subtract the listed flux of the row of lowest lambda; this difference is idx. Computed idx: 3.3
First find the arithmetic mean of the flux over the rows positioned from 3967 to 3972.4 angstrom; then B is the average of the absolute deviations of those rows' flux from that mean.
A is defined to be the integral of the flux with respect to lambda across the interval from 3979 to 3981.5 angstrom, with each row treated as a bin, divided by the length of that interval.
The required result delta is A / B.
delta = 29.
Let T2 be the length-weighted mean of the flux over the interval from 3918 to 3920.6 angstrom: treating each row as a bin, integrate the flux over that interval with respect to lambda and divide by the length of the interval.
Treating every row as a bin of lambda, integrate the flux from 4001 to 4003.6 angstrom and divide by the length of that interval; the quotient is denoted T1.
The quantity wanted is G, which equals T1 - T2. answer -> 7.4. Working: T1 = 19.4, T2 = 12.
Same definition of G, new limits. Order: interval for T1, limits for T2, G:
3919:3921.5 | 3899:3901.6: -1.0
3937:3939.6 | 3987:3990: -10.4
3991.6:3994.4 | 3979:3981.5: 2.6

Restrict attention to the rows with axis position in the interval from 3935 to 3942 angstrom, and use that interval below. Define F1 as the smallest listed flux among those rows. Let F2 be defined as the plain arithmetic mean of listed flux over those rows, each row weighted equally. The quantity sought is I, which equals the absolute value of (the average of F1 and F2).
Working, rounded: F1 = 5.59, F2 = 7.5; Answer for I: 6.6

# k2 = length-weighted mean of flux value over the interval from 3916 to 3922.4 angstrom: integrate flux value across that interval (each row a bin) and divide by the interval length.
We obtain 12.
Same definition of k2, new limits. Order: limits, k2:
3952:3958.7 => 13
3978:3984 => 16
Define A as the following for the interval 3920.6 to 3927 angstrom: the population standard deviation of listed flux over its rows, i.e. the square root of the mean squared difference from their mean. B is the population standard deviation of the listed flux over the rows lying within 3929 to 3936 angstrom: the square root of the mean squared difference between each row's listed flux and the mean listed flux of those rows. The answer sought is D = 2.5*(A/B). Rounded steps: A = 1.0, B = 0.5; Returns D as 5.0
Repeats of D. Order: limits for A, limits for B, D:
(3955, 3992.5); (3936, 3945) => 6.6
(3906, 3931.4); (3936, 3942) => 6.7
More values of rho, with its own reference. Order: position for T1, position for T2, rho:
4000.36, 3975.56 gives -4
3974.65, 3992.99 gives -47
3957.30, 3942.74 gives -13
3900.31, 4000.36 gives -32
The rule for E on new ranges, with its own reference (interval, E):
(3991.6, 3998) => 3996.3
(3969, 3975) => 3971.6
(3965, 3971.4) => 3968.2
